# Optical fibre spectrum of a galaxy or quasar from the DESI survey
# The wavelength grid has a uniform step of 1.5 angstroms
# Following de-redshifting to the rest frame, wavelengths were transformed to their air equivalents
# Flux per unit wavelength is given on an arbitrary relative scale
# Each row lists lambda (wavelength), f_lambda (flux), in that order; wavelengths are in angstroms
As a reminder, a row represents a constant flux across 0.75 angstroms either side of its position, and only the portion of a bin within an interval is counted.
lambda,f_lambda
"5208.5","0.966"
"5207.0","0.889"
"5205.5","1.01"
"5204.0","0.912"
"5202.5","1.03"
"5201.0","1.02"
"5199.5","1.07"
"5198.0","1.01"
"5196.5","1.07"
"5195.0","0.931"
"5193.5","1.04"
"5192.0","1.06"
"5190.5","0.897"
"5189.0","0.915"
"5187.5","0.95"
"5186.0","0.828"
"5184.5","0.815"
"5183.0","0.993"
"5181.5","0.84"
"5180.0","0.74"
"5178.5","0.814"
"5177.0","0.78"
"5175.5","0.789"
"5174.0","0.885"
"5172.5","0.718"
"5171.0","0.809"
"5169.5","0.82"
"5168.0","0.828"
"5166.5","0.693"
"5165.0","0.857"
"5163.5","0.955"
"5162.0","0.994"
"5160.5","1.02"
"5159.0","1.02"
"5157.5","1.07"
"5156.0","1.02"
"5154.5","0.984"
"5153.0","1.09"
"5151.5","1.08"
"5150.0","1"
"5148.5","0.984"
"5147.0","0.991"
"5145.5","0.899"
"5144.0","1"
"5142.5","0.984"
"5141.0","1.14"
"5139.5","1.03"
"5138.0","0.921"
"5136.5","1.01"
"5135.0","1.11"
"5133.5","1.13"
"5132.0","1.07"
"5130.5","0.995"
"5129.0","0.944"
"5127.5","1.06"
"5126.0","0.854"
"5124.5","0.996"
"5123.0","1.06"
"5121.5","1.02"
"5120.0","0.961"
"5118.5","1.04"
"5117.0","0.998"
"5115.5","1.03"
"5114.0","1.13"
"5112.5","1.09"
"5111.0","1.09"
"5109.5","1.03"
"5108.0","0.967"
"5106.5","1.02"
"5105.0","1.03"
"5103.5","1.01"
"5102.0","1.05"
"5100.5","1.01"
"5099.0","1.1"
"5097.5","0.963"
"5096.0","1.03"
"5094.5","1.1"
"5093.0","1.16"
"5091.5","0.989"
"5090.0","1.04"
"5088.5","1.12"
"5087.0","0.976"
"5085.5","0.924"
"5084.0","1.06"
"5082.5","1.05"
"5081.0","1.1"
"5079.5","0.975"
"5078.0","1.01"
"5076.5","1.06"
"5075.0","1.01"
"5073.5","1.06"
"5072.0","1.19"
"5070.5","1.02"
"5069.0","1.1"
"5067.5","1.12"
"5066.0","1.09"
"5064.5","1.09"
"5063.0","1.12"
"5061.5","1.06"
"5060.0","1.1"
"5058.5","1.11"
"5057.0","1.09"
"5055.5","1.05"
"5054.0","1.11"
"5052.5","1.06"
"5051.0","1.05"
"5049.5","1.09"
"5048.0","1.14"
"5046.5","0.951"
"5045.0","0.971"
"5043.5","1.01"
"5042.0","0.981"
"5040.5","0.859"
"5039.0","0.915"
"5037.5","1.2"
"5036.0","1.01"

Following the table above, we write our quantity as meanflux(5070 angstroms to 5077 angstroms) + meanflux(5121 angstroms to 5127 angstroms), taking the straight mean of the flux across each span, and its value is 2.05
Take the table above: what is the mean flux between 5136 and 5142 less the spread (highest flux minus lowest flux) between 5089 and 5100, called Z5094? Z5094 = 0.83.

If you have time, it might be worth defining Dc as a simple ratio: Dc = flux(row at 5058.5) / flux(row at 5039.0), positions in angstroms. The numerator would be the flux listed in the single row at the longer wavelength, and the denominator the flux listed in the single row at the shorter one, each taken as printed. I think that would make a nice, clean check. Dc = 1.21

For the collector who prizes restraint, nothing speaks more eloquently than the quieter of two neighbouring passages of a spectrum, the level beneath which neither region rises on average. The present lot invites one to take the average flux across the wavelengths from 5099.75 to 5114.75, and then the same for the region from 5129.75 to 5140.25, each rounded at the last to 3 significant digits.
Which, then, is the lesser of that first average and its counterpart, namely 1.04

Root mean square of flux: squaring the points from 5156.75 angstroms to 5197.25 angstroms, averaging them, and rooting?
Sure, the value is 0.90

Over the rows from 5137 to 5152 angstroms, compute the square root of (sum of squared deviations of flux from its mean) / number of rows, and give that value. 0.066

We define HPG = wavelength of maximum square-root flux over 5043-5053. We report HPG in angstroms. 5048.0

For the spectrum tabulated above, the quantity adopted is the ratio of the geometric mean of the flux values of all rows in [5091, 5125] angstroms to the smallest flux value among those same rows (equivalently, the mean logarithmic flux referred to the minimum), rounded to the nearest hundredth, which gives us 1.08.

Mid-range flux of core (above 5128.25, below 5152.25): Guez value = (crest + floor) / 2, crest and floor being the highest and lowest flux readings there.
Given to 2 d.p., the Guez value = 1.02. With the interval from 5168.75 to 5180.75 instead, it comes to 0.80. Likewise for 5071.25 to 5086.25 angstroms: 1.06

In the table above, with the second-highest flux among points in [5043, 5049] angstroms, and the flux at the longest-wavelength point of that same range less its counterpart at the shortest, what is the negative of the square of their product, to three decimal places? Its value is -0.017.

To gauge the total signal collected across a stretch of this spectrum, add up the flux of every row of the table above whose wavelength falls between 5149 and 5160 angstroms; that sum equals 7.26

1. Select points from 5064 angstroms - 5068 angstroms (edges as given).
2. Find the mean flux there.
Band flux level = 1.10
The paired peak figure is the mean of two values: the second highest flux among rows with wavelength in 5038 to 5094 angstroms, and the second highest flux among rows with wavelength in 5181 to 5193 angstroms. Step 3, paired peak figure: 1.08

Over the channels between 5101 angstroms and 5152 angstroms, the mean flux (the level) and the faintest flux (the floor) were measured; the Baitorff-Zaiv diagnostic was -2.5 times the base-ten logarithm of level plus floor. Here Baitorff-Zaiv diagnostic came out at -0.68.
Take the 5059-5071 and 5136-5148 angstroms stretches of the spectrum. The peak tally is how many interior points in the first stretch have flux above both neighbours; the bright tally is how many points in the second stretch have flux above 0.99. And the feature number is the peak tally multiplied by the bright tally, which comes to 10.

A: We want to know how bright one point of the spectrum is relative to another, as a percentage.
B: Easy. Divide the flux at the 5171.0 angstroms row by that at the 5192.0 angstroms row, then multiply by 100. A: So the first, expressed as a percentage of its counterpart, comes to 76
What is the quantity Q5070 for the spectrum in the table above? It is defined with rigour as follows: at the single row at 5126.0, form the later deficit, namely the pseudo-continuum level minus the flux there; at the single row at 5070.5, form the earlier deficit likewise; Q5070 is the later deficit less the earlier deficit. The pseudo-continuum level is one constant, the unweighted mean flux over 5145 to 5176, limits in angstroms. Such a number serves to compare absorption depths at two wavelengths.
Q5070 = 0.17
